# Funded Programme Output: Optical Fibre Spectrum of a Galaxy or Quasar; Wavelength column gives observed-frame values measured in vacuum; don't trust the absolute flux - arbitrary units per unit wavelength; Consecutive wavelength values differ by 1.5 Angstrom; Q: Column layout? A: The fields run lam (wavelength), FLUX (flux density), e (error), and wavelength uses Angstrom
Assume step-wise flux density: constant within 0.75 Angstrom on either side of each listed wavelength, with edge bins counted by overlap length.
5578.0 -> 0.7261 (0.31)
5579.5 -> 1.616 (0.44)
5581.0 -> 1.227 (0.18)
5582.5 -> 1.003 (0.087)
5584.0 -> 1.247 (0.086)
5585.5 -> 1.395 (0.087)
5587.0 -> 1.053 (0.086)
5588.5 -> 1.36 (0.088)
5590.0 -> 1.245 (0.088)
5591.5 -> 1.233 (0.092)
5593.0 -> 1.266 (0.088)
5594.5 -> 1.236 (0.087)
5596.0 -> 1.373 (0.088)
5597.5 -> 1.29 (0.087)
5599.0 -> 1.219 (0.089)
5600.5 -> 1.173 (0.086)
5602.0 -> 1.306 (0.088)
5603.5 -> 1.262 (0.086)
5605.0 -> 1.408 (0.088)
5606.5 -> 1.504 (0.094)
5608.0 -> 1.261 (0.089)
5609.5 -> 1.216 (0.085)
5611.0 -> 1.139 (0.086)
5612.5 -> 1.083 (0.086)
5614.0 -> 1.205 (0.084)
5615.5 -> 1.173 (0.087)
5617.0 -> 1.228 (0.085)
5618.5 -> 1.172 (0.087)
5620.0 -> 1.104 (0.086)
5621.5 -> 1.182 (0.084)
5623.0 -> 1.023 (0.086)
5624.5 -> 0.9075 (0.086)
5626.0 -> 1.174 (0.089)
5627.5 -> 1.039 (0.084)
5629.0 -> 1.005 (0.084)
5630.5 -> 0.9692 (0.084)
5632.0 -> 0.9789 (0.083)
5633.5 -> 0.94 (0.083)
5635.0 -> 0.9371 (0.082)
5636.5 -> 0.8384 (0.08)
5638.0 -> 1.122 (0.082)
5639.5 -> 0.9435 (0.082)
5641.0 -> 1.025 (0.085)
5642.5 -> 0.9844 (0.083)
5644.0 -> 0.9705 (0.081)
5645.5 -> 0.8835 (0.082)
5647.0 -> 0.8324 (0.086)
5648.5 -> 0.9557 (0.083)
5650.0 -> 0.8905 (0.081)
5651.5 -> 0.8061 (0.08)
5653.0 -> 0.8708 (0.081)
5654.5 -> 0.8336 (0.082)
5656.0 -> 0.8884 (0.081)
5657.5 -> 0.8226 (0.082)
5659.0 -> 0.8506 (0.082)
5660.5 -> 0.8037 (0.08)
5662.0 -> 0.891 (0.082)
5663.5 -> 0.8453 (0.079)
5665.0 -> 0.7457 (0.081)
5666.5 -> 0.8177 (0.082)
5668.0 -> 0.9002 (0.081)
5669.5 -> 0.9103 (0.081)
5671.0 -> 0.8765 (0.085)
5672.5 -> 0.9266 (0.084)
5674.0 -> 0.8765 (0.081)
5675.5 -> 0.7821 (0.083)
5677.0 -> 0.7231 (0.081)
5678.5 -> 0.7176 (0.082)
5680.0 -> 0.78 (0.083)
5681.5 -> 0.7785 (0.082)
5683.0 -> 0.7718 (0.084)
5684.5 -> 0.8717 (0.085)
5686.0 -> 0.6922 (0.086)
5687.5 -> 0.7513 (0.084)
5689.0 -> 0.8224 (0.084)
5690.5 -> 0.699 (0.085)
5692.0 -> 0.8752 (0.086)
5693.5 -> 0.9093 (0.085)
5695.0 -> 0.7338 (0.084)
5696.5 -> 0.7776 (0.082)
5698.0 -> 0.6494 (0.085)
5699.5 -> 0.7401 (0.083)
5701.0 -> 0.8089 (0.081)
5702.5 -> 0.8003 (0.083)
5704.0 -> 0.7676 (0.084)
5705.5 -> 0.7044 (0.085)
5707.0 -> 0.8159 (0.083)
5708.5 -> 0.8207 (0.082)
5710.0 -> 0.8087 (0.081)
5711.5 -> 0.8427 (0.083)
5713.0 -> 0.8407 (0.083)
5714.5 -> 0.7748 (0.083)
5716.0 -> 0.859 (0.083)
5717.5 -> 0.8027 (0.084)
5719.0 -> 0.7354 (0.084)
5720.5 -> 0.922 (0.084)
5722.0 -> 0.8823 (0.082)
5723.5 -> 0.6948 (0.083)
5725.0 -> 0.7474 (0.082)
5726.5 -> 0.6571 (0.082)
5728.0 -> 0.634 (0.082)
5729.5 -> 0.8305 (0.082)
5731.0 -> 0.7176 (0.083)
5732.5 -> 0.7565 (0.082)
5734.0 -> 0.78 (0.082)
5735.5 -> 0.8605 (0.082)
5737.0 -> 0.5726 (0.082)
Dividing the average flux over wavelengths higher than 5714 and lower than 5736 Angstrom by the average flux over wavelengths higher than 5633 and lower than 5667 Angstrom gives 0.87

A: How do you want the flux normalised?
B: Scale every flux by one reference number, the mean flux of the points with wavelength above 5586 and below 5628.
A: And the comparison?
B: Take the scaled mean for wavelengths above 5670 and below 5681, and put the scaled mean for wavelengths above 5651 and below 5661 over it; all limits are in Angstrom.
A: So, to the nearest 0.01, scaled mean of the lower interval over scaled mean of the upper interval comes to 1.03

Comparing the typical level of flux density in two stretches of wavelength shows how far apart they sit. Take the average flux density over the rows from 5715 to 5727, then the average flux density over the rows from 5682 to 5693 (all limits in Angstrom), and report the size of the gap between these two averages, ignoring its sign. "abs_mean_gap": 0.0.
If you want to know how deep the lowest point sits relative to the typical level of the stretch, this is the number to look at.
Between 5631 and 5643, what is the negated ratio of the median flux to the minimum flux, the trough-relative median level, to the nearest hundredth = -1.15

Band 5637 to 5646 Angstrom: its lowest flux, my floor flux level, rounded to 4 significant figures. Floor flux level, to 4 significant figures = 0.8835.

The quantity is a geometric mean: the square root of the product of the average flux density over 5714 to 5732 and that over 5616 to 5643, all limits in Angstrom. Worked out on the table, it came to 0.89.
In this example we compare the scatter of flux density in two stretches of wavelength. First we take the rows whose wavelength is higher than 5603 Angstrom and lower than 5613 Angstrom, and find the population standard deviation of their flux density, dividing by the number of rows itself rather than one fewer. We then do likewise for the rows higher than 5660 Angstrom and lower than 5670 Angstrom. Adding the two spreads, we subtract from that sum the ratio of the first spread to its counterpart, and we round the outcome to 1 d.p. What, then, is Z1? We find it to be -2.2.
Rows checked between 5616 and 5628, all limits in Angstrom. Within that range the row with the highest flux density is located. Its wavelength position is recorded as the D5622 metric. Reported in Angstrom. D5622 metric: 5617.0 Angstrom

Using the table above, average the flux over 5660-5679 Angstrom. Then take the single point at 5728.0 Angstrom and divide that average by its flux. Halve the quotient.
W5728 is 0.66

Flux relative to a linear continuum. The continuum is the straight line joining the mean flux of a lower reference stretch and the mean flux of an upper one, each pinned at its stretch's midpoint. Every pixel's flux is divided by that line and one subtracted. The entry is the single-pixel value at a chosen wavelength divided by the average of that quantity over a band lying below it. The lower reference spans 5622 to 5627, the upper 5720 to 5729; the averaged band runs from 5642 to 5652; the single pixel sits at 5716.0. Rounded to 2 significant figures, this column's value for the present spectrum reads -1.4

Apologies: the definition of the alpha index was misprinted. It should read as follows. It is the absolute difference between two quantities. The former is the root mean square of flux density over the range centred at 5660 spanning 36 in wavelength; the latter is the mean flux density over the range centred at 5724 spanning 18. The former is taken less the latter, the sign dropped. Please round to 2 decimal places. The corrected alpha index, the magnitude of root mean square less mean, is 0.09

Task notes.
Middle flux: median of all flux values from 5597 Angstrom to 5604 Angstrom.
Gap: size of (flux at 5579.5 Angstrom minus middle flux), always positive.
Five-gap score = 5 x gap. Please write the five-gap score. 1.77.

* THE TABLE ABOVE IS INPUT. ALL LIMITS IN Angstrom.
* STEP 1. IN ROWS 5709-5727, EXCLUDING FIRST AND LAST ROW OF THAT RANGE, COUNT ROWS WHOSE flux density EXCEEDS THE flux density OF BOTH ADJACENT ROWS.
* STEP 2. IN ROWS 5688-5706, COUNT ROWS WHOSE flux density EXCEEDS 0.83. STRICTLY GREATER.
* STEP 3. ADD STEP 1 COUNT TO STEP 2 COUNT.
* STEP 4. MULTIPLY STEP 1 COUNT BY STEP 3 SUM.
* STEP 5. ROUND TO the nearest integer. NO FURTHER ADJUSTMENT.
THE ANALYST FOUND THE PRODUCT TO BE 24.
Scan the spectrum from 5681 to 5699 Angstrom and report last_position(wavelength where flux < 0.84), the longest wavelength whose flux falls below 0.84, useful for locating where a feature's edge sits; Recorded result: 5698.0 Angstrom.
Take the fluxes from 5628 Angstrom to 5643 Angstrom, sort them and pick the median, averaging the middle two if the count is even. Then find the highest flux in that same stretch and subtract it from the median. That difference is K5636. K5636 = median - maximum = -0.15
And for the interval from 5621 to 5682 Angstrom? -0.29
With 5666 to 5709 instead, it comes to -0.14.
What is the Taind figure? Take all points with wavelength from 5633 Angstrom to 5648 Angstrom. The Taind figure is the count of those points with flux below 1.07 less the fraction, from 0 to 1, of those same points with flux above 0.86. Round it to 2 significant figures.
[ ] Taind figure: 8.2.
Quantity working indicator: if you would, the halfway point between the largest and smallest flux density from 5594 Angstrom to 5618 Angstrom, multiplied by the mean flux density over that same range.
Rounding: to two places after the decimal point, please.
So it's 1.62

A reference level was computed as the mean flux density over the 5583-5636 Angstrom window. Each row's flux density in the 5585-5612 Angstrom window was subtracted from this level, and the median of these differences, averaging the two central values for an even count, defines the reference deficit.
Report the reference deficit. -0.08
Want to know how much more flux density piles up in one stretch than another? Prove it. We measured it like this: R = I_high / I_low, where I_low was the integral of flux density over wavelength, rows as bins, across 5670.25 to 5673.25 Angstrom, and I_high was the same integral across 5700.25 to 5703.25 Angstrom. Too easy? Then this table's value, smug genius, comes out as 0.89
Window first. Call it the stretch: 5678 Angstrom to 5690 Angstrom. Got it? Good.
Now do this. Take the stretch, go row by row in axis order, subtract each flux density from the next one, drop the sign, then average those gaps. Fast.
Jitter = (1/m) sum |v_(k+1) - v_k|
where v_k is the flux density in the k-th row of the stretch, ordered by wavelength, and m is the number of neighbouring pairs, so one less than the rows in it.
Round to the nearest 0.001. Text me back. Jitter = 0.069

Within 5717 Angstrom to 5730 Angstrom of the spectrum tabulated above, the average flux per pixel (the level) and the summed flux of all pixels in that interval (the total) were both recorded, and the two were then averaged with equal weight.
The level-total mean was 3.84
